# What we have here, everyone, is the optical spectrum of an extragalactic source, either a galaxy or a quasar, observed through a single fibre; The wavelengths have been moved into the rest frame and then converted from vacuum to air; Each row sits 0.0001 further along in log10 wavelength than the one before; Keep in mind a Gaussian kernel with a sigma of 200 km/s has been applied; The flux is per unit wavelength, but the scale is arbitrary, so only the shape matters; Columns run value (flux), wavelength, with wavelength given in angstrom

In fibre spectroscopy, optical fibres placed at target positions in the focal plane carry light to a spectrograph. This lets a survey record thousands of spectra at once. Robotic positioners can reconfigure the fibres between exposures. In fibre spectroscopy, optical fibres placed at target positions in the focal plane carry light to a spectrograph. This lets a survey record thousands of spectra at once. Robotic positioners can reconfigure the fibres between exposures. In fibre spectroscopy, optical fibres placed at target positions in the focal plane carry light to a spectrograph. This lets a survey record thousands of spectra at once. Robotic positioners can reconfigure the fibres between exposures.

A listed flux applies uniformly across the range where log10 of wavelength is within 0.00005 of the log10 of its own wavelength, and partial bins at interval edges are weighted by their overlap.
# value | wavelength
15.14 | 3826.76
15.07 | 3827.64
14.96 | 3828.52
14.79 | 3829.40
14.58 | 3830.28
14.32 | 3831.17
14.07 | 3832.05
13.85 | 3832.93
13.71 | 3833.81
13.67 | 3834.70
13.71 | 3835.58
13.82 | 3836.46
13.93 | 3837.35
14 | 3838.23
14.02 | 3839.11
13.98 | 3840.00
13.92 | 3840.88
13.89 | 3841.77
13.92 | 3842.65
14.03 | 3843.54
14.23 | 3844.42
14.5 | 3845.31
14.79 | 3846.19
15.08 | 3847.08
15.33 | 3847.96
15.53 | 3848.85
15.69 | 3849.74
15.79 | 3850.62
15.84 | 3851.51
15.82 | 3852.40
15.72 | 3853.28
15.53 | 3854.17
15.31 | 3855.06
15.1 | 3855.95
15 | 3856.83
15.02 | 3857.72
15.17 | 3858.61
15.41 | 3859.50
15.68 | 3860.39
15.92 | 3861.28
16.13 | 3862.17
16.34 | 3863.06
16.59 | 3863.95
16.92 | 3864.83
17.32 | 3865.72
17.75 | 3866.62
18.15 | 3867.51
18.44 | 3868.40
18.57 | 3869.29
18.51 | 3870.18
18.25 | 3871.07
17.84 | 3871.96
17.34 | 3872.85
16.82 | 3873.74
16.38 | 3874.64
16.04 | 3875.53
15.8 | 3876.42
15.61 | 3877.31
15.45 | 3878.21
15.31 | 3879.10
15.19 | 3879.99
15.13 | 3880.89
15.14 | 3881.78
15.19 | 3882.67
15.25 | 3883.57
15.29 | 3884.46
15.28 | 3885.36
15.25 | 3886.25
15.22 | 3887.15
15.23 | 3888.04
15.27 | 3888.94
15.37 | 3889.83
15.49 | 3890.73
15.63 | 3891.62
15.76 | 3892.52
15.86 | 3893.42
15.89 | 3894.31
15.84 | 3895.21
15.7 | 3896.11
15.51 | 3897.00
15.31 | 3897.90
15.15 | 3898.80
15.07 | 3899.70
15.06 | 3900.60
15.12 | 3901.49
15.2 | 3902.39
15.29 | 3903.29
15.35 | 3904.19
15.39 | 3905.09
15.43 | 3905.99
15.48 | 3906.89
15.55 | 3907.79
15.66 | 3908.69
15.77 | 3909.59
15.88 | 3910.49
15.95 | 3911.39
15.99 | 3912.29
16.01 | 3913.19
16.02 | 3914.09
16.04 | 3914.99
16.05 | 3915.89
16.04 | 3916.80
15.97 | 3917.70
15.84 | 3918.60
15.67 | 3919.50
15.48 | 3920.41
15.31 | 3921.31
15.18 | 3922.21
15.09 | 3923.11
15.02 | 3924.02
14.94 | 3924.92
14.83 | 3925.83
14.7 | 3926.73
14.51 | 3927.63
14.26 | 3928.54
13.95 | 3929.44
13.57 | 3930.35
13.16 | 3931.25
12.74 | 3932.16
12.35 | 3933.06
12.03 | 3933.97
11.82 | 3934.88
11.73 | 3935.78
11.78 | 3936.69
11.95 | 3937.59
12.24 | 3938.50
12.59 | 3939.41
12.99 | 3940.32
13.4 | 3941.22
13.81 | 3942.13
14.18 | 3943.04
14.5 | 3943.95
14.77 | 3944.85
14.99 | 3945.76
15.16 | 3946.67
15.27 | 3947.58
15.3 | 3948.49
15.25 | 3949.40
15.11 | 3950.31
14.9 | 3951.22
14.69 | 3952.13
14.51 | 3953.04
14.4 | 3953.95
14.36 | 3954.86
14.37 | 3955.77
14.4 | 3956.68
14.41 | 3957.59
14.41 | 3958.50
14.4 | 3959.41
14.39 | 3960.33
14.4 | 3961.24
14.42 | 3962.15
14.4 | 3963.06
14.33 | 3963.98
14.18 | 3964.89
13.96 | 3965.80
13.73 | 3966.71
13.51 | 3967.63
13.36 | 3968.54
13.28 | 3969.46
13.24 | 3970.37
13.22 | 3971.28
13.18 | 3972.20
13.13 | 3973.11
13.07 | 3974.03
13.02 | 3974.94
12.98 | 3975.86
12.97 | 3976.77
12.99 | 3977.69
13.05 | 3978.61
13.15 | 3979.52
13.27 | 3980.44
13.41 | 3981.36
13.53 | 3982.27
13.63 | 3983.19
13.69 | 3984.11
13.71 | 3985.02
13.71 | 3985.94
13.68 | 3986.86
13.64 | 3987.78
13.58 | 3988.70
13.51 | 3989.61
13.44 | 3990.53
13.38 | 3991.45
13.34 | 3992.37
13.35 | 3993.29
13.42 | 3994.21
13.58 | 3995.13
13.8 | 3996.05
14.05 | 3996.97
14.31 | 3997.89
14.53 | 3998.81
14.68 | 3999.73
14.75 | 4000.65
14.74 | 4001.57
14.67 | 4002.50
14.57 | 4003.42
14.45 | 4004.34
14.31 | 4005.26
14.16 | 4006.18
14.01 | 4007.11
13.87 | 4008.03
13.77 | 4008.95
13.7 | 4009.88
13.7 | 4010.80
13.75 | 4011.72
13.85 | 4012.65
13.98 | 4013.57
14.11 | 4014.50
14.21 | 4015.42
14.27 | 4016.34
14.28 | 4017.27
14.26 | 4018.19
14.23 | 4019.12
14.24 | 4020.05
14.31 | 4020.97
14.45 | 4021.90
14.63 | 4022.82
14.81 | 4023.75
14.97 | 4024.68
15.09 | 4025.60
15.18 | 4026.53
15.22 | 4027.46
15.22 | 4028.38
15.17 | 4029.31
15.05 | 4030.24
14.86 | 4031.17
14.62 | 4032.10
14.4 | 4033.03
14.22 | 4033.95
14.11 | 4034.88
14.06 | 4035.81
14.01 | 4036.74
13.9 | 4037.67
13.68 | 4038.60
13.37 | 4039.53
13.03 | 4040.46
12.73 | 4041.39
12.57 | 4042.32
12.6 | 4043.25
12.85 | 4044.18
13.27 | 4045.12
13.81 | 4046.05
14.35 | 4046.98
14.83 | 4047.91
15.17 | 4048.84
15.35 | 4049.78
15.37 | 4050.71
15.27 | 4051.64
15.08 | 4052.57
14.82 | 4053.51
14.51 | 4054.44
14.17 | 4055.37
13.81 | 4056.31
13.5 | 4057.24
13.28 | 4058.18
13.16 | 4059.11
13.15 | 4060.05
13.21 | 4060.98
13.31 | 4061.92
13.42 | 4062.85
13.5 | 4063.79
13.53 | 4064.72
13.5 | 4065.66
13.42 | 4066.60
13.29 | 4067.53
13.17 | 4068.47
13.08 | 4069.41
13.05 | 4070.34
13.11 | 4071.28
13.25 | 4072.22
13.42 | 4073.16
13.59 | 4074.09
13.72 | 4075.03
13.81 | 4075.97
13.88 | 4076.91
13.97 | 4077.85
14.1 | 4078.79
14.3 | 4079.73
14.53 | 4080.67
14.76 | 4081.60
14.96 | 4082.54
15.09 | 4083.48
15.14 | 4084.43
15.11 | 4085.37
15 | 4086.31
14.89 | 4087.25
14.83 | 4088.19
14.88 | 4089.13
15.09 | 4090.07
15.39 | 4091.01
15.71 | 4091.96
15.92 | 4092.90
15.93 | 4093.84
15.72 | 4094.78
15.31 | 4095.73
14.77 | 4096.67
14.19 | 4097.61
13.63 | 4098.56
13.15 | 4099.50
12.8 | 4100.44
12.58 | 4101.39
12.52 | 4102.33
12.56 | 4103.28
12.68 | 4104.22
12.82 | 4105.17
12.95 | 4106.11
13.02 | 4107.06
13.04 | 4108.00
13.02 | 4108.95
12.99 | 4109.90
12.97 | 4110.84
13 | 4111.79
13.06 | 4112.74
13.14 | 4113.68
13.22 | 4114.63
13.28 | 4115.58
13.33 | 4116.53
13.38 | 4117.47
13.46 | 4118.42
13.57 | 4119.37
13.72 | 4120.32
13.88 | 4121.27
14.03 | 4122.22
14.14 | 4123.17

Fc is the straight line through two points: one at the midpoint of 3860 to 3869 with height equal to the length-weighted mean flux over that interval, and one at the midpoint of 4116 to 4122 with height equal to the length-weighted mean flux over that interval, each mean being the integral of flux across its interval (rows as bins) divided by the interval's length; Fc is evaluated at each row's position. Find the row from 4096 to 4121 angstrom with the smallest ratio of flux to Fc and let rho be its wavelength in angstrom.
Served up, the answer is 4102.33 angstrom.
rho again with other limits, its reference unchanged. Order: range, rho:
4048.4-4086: 4059.11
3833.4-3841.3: 3834.70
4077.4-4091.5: 4077.85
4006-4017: 4009.88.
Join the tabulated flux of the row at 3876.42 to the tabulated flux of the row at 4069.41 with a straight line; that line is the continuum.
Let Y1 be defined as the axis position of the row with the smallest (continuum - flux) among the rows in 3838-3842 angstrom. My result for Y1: 3839.11 angstrom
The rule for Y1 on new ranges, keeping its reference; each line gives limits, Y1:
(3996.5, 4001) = 4000.65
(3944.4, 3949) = 3948.49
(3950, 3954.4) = 3950.31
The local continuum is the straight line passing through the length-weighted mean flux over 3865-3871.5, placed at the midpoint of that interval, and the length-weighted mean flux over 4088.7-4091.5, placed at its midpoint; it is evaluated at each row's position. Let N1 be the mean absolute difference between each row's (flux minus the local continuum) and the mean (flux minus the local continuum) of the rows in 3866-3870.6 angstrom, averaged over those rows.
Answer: 0.28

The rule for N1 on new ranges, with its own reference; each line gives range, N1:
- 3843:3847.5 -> 0.34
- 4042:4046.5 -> 0.43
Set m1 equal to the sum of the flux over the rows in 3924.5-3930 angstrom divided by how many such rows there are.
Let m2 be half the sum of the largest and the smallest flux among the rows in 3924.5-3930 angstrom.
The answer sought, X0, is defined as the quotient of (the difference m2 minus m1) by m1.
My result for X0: -0.006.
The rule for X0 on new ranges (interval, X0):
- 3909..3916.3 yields -0.003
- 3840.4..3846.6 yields 0.011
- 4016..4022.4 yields 0.003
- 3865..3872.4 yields -0.009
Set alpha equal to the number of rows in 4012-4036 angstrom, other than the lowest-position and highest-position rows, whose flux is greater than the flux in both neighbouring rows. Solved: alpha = 1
